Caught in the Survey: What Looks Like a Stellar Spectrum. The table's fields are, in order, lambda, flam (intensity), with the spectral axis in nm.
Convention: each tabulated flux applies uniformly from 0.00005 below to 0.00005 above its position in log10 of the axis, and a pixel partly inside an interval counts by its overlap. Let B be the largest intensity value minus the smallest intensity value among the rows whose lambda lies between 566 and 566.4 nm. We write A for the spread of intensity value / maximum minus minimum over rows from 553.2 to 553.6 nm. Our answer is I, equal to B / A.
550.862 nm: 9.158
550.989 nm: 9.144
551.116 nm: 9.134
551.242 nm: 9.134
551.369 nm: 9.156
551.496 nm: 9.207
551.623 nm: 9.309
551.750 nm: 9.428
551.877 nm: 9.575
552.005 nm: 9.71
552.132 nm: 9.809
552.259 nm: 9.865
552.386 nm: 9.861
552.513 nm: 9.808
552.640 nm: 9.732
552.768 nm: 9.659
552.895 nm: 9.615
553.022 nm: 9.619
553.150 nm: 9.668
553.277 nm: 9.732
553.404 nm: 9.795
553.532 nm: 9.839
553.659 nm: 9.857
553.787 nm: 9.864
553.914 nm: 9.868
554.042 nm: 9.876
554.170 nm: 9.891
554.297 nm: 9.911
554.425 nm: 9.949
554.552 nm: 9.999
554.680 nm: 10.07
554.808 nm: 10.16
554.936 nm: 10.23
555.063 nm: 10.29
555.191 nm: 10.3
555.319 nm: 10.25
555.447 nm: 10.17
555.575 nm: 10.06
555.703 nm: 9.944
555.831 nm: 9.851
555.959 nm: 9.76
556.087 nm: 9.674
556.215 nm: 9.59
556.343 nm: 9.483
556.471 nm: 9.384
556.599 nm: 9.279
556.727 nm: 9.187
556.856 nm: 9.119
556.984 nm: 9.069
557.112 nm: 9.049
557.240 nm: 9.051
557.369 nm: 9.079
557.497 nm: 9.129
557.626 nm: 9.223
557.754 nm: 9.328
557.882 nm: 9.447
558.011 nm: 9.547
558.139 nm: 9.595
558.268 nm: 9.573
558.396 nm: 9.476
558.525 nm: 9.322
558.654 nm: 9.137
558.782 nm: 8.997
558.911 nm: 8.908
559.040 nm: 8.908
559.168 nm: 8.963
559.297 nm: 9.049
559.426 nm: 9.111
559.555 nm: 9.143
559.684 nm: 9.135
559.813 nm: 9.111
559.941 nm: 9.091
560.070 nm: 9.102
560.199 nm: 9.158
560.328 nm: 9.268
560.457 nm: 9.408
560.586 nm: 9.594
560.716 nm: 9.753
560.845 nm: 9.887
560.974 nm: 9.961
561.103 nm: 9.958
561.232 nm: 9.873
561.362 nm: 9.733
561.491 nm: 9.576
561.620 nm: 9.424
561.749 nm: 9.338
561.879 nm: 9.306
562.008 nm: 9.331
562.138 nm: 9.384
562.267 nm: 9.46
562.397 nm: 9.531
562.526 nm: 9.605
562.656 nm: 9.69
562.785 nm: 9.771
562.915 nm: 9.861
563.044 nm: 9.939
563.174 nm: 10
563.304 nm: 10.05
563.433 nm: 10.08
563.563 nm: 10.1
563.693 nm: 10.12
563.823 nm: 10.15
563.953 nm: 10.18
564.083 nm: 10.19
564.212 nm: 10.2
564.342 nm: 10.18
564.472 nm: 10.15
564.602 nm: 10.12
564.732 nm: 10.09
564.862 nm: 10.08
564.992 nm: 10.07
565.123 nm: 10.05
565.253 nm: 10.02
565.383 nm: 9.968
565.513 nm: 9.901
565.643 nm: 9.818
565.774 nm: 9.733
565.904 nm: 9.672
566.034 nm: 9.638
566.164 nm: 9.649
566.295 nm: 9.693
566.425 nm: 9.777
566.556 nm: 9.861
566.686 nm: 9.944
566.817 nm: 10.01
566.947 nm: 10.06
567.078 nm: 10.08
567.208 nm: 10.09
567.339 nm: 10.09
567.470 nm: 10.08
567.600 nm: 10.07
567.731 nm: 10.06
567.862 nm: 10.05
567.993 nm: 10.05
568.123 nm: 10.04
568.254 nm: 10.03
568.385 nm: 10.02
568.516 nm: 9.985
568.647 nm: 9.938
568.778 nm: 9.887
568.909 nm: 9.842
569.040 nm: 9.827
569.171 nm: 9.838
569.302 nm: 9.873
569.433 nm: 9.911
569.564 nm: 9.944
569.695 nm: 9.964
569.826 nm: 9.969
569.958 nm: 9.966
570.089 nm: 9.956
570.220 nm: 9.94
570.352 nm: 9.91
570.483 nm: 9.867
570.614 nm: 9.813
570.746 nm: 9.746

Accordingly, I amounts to 0.51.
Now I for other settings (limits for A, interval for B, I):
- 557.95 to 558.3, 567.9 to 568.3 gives 0.42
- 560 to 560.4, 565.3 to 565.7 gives 0.90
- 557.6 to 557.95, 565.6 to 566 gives 0.65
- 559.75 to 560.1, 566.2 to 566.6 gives 8.40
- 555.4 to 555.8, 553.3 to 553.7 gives 0.27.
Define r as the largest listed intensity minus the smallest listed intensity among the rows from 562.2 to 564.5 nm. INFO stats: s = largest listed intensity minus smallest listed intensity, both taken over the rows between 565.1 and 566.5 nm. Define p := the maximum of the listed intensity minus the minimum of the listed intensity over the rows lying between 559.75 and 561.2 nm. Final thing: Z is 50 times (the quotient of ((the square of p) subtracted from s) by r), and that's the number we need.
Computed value -23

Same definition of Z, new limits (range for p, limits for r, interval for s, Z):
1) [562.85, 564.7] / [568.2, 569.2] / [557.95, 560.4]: 141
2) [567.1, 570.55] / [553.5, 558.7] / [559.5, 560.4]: 4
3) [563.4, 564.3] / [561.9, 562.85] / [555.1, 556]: 60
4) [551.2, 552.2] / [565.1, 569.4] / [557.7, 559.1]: 26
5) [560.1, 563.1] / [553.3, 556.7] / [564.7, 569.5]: -9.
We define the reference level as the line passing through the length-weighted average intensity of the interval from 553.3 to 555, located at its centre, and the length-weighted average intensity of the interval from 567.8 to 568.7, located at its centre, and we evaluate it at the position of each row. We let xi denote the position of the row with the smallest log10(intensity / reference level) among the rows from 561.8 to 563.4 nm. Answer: 561.879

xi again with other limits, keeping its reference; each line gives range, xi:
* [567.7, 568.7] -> 568.647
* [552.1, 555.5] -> 552.895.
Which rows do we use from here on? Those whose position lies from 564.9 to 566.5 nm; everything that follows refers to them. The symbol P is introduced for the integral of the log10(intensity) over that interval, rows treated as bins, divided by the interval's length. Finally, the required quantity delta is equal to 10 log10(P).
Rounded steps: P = 0.99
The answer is -0.03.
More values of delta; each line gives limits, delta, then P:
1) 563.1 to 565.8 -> 0.01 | 1.00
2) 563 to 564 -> 0.01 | 1.00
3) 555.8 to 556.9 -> -0.10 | 0.98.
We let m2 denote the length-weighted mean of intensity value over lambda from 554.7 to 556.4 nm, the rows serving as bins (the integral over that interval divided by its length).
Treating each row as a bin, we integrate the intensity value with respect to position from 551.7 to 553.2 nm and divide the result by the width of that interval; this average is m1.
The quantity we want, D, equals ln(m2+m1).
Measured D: 2.98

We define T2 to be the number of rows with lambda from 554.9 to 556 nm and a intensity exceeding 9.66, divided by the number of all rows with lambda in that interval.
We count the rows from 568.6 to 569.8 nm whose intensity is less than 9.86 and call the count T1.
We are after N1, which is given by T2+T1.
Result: 4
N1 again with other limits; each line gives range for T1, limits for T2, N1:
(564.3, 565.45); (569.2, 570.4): 1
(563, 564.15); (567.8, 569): 1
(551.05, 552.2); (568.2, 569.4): 10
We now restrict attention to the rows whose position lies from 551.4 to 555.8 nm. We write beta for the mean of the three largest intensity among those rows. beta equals 10.3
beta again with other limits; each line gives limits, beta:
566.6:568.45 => 10.1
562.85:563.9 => 10.1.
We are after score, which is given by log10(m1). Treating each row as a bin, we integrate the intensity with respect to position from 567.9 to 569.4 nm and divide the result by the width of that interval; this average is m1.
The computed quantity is 1.00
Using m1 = 9.9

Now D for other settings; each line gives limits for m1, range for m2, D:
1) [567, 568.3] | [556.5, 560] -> 2.96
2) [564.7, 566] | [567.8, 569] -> 2.99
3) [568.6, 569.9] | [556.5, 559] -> 2.95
